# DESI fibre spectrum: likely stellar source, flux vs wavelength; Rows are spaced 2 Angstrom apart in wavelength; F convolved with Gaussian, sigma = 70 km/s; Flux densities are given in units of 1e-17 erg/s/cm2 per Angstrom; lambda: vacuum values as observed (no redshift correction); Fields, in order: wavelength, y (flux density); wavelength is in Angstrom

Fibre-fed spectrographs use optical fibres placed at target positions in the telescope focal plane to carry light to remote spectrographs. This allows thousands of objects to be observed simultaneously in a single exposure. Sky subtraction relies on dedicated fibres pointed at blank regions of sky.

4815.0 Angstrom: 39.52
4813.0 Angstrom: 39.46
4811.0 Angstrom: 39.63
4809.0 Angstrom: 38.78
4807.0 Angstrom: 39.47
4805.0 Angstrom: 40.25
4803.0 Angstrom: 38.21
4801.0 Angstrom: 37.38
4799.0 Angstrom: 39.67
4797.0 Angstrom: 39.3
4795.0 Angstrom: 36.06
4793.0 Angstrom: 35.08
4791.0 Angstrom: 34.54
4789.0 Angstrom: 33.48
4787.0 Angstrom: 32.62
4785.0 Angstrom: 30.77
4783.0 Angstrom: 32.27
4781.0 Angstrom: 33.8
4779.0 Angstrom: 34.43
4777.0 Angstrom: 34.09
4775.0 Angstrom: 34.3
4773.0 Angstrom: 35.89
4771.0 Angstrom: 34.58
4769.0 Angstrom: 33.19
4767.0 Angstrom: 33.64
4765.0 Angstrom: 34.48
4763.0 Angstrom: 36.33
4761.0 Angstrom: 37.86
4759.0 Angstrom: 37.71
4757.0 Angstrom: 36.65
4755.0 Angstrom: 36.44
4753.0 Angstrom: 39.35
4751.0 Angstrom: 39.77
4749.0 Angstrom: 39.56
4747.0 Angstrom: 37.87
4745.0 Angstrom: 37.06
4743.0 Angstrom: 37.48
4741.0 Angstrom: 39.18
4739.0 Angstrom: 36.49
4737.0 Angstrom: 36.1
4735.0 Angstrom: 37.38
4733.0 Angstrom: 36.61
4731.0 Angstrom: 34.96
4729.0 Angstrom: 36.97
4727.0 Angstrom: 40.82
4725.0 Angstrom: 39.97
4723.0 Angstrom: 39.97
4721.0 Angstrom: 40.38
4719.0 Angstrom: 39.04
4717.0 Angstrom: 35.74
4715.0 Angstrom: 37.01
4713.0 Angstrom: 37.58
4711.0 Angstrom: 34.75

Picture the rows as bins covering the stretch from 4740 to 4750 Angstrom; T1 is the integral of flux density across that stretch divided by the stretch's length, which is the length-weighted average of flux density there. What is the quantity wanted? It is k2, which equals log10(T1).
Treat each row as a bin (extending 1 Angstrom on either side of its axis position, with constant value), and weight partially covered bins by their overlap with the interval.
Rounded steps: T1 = 38.2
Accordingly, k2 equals 1.58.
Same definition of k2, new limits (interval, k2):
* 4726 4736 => 1.57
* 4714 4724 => 1.58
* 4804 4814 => 1.60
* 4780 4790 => 1.51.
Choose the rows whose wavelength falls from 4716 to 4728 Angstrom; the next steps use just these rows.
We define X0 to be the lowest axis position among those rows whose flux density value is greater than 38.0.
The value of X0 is 4719.0 Angstrom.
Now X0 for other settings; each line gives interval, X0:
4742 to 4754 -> 4749.0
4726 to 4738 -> 4727.0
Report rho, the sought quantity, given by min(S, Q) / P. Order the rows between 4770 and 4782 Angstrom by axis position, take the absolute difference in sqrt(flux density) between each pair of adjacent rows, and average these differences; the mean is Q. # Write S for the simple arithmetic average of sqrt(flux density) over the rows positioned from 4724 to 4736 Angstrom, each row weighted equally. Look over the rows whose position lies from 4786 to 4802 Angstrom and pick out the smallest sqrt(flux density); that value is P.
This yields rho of 0.012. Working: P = 5.7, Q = 0.069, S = 6.14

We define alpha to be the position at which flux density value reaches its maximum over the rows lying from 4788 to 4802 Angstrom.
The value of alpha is 4799.0 Angstrom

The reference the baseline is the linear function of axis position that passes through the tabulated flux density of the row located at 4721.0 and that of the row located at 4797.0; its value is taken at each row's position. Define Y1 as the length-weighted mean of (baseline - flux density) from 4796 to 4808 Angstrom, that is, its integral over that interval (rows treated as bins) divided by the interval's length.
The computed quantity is 0.2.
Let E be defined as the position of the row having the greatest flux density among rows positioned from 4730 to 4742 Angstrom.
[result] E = 4741.0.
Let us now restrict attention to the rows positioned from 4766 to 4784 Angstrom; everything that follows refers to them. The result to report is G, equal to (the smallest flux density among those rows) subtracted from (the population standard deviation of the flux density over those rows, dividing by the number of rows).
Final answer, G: -31.3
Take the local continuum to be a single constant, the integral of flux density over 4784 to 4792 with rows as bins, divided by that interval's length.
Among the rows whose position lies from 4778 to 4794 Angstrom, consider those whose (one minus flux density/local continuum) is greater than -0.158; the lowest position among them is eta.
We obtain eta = 4779.0 Angstrom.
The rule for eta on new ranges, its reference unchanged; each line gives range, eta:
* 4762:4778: 4763.0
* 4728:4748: 4729.0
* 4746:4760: 4747.0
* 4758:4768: 4759.0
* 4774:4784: 4775.0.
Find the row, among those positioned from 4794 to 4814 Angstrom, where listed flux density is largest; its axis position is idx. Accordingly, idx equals 4805.0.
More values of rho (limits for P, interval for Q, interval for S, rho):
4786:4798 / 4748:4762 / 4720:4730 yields 0.012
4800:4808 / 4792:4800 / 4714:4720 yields 0.020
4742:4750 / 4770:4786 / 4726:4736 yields 0.014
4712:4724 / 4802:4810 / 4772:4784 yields 0.016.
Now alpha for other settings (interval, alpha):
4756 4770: 4761.0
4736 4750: 4749.0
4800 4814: 4805.0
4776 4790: 4779.0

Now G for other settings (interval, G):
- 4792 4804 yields -33.4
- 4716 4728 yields -34.1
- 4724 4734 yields -32.8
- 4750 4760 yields -35.1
